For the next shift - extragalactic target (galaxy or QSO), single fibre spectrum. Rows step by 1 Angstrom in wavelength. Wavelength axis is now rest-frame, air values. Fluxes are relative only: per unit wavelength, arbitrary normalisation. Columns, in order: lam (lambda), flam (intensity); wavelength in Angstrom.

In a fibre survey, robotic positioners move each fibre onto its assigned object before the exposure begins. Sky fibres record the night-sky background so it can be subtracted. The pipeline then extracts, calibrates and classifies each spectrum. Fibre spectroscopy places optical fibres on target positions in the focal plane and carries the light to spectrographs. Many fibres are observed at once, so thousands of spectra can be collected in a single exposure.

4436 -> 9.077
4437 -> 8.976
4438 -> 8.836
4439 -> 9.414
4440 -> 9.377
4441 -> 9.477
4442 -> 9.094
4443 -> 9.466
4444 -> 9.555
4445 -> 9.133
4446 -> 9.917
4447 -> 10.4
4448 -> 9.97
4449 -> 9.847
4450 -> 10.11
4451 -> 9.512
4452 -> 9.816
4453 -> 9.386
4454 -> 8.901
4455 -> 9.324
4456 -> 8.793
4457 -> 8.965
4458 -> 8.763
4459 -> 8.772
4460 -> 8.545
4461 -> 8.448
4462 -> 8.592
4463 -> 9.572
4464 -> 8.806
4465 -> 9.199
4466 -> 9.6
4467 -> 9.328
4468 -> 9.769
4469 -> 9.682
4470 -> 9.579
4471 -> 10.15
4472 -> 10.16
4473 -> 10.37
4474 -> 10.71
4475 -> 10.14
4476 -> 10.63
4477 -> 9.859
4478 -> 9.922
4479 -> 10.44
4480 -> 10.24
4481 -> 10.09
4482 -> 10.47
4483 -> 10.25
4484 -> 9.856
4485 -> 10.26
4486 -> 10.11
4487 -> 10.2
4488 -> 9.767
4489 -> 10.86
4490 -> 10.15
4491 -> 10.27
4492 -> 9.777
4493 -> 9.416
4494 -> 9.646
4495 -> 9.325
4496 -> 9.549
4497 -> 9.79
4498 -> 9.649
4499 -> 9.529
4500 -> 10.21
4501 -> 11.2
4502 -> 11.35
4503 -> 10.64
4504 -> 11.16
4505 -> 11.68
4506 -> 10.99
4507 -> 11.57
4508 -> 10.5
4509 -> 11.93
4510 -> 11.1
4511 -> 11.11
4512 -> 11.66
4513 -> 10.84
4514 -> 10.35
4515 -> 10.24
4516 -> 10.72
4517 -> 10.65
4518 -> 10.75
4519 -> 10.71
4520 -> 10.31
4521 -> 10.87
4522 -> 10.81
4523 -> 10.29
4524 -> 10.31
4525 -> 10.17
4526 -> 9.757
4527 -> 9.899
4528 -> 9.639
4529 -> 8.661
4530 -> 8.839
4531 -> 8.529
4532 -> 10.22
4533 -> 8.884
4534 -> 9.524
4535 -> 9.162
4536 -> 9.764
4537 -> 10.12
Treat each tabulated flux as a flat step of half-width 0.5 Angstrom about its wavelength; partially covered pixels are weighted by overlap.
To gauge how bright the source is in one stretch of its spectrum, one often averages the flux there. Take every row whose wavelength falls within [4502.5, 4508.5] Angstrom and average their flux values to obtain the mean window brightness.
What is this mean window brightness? 11.1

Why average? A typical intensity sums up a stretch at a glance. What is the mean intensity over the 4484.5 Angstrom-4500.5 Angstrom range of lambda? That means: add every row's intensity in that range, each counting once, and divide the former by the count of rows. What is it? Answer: 9.9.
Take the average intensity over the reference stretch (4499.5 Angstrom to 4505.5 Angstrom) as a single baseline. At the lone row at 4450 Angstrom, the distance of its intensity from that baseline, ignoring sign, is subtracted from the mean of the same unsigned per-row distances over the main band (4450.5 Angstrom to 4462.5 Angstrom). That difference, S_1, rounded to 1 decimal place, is 1.1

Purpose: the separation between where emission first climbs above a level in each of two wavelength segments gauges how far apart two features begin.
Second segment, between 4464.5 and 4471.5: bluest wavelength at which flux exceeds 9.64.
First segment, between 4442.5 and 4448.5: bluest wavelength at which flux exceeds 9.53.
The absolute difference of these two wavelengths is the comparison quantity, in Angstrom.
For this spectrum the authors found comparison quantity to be 24 Angstrom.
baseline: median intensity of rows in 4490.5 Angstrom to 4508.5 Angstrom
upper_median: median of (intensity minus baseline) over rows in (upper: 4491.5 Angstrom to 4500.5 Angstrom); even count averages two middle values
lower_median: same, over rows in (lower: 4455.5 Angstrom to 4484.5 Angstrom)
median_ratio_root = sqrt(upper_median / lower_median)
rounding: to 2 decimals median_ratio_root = 1.12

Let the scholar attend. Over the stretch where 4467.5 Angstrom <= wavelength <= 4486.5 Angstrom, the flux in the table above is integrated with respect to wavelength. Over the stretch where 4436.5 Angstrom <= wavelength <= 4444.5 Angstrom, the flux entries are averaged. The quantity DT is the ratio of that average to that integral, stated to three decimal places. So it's 0.048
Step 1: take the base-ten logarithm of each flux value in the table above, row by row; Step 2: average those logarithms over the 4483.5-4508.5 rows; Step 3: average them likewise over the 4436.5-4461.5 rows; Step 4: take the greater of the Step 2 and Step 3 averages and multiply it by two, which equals 2.02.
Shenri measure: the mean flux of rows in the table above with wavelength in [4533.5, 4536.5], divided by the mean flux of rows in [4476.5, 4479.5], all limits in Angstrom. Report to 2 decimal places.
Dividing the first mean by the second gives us 0.94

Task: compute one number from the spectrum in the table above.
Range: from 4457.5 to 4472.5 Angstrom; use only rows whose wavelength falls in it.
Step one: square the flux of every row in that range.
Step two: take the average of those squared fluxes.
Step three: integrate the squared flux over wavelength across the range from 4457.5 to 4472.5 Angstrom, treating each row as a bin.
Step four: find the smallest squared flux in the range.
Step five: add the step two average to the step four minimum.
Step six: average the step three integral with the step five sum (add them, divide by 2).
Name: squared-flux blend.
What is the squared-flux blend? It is 725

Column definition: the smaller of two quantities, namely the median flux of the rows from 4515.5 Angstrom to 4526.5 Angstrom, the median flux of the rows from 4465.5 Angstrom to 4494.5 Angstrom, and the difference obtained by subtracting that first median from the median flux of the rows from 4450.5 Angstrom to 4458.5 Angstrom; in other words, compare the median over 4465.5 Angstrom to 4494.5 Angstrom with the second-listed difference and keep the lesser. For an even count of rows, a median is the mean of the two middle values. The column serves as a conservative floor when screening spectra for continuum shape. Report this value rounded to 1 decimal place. -1.5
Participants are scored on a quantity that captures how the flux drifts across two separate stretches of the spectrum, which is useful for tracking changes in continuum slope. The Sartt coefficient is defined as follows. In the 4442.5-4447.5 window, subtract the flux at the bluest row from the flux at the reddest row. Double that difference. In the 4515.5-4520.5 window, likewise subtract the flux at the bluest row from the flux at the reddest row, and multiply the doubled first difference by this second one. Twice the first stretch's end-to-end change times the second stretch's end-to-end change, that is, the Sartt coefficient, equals -0.8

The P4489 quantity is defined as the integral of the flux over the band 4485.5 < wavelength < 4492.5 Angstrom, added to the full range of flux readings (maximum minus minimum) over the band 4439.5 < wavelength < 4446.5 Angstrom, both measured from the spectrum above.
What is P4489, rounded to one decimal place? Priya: 72.0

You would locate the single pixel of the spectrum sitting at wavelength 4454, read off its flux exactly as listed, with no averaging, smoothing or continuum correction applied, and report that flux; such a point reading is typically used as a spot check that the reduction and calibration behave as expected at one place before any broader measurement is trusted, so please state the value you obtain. 8.901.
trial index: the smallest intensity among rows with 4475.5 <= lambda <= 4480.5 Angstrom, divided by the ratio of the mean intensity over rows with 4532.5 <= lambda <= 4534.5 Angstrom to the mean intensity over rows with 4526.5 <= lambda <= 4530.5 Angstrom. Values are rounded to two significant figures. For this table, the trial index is 9.9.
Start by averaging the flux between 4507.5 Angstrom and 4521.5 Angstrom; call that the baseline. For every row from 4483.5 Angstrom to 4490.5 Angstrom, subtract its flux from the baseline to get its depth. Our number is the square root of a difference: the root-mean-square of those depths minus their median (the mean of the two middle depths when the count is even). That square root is 0.2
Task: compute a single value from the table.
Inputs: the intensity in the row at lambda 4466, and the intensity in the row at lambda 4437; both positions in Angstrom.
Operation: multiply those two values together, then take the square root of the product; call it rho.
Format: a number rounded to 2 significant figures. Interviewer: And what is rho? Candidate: 9.3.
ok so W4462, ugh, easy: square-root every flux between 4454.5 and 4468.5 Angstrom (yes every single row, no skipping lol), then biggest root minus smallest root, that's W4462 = 0.22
